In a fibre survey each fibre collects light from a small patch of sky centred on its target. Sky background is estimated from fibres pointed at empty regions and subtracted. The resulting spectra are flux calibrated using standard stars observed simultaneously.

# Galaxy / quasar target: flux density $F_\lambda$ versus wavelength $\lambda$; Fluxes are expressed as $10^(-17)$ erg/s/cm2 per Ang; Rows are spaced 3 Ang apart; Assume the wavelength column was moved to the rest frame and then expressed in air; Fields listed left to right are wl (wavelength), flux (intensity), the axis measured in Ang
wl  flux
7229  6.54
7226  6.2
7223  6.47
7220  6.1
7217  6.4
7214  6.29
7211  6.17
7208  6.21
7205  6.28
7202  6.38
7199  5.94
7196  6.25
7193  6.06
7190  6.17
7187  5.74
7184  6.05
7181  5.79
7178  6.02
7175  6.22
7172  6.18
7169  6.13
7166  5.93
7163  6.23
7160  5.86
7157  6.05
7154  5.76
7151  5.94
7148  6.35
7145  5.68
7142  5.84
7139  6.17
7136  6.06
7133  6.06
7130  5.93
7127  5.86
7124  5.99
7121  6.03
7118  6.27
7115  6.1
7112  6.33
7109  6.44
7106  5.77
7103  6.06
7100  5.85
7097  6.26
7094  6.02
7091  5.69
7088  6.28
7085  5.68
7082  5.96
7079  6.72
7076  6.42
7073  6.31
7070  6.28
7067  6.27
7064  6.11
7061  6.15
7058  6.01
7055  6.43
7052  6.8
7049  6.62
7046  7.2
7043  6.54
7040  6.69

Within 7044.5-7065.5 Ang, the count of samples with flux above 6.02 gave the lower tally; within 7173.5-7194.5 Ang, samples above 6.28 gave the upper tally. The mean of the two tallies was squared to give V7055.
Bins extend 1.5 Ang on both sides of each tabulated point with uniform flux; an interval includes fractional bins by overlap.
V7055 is 9.0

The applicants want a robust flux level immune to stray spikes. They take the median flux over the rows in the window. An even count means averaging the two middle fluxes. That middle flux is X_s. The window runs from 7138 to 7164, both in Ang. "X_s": 5.94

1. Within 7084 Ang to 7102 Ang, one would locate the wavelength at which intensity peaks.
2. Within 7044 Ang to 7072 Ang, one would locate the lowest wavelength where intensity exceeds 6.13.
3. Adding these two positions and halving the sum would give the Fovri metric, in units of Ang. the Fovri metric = 7067.0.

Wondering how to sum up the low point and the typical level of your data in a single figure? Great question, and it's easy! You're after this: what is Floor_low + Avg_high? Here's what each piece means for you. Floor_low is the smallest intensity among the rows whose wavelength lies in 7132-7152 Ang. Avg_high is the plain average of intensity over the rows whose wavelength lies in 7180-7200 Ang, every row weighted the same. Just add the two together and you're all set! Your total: 11.7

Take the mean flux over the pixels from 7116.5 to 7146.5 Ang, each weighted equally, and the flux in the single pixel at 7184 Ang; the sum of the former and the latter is 12.04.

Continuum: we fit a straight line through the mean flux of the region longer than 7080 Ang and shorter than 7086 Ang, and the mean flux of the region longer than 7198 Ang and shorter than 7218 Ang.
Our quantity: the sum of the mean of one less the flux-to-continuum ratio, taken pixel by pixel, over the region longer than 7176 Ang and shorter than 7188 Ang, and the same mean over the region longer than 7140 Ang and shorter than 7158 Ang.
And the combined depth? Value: 0.06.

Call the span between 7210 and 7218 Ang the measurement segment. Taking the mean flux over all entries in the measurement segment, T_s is 6.29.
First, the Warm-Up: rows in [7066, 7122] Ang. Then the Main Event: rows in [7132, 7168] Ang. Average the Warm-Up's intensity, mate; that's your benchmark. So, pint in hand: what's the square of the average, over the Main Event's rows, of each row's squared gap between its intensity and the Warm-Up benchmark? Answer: 0.0034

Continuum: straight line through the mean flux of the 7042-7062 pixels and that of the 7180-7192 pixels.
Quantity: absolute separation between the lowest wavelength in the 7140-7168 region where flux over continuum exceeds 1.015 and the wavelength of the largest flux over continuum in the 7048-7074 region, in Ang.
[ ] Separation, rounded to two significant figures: 96 Ang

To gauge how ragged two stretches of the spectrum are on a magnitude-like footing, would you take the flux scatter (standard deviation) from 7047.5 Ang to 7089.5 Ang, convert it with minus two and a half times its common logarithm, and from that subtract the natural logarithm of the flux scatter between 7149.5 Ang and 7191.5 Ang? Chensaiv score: 3.1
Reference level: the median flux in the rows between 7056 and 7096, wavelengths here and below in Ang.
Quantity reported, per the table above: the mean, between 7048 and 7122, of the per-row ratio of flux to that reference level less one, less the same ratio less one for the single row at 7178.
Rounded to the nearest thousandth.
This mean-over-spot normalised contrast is 0.028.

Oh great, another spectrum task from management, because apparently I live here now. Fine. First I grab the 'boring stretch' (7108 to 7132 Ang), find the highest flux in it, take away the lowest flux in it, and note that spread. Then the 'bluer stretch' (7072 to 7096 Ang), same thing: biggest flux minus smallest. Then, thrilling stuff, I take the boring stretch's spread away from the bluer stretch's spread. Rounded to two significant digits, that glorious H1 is 0.46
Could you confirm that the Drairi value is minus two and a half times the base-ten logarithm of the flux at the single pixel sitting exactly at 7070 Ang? -1.99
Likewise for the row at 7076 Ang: -2.02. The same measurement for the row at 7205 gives -1.99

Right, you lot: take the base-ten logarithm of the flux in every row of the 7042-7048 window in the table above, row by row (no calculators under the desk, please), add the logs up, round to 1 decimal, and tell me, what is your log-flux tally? 1.7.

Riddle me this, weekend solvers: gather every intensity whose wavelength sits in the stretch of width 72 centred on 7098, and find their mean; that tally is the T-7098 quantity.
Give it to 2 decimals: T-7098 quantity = 6.11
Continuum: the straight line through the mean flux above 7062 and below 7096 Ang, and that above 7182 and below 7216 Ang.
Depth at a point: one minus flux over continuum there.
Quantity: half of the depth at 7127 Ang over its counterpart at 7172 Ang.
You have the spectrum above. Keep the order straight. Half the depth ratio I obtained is -4.0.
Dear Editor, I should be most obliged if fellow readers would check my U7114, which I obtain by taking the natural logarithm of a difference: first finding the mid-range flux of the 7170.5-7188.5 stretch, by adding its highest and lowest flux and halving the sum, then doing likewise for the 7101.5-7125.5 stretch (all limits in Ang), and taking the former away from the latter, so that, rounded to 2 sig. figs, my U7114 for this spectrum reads -2.1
